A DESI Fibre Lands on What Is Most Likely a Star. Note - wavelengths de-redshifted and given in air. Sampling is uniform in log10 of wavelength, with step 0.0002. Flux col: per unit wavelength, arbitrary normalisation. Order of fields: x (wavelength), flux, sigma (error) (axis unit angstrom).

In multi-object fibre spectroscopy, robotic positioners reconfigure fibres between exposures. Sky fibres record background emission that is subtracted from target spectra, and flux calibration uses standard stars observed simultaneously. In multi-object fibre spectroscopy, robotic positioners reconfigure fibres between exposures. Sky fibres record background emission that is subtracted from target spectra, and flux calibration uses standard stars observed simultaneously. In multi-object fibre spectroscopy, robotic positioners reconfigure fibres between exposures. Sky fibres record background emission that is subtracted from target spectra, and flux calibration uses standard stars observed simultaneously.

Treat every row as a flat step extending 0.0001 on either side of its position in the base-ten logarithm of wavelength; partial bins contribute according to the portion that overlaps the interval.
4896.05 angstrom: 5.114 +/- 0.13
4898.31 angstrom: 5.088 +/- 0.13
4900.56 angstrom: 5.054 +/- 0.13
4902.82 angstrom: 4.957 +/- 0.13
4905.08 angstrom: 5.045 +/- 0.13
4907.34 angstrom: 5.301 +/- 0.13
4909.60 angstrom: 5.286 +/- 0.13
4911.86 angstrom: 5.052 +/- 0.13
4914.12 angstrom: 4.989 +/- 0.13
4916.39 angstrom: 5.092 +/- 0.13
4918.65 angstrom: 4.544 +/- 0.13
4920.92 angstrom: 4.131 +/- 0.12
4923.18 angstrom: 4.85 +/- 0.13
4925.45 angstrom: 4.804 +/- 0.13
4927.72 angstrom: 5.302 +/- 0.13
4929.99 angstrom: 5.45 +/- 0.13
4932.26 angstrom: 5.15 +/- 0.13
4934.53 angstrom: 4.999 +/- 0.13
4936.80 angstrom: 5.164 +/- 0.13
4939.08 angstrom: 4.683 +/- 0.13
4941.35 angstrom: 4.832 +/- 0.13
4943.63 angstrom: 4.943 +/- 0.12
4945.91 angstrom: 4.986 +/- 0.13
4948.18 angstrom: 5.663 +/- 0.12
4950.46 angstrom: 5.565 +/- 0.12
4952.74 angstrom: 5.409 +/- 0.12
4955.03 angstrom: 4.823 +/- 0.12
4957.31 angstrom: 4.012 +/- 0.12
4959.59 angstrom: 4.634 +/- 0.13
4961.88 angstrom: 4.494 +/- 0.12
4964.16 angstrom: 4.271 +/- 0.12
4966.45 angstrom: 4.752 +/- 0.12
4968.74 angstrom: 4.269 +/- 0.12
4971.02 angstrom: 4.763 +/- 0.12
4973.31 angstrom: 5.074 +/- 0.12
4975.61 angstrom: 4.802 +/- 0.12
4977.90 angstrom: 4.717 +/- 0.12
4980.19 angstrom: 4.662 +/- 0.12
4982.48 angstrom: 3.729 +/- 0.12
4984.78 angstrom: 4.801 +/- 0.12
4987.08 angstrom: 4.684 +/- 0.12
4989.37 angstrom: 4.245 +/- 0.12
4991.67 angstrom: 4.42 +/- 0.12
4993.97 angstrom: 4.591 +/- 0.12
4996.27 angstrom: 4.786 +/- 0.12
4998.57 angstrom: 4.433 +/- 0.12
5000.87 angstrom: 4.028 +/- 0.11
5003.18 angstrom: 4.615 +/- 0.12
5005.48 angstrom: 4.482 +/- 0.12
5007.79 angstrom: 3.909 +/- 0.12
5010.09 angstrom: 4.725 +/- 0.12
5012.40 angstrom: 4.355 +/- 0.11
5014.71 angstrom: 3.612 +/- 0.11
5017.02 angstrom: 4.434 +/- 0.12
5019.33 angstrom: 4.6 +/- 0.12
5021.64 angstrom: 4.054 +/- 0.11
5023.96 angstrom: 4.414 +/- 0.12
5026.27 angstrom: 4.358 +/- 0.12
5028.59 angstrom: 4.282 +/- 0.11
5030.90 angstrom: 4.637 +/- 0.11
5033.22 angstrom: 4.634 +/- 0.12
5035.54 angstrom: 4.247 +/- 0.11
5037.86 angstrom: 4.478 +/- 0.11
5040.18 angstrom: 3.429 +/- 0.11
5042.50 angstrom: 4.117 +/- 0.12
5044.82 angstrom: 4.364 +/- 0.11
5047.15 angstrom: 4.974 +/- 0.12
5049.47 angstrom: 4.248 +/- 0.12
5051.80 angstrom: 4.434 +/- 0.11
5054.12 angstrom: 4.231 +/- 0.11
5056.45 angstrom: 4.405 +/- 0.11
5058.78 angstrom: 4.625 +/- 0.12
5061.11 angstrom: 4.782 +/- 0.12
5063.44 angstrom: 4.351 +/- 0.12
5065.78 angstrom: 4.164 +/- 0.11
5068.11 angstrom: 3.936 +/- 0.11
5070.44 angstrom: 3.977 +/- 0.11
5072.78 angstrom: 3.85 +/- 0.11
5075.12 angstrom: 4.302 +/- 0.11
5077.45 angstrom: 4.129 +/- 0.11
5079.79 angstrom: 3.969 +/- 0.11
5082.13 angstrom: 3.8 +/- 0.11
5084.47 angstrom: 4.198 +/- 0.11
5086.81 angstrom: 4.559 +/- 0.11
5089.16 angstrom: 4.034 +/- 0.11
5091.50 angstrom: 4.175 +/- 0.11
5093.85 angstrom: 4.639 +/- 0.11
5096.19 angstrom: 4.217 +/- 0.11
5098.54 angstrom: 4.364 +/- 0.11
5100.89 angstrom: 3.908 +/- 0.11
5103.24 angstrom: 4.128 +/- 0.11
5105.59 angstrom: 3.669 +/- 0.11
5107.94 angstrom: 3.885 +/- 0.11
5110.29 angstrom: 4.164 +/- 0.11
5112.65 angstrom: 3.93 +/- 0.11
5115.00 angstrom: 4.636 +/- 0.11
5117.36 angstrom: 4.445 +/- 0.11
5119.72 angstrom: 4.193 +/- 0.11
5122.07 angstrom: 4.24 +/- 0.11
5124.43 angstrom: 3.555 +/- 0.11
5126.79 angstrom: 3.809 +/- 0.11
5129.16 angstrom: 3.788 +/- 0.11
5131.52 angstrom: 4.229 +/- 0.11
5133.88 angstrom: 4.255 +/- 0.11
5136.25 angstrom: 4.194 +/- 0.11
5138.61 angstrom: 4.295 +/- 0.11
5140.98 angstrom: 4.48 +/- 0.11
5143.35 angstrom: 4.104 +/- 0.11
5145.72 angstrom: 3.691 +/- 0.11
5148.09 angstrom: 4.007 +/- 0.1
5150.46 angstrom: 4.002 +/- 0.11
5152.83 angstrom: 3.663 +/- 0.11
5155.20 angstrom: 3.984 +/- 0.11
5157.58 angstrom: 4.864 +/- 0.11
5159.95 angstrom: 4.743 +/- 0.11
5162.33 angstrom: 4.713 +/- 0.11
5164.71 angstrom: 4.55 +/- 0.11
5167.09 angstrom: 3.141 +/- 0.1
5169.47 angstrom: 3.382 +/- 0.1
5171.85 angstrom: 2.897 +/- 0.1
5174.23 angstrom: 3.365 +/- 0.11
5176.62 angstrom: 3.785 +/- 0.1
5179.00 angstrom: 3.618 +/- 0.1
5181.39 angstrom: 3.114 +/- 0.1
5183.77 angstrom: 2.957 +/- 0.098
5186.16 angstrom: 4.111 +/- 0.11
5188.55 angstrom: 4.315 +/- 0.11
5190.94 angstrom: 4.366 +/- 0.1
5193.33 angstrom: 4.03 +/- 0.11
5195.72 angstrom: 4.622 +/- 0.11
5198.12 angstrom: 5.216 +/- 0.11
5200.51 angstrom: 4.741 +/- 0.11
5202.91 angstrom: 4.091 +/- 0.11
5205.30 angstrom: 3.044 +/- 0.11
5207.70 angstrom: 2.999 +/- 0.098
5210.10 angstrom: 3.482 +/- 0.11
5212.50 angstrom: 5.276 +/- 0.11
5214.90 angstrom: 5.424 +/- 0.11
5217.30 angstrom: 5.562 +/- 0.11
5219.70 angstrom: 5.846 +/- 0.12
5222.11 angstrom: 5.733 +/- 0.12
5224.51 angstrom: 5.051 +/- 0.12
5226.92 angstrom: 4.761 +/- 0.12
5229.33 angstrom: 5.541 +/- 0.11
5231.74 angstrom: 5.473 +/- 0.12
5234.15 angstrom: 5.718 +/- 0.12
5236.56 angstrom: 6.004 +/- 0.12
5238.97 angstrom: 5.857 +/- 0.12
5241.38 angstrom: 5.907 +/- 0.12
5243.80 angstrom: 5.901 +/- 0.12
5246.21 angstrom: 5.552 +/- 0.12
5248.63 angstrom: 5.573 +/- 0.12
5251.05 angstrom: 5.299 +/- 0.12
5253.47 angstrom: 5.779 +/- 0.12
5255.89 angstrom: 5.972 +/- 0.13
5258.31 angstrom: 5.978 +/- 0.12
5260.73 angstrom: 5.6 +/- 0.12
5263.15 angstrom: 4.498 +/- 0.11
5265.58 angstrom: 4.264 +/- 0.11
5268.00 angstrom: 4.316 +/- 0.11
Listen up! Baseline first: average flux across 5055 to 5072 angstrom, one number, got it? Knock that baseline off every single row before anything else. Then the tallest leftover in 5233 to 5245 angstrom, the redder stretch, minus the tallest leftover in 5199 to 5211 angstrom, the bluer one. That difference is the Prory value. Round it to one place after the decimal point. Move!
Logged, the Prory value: 1.3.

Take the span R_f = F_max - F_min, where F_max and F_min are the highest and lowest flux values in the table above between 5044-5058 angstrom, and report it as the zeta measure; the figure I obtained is 0.74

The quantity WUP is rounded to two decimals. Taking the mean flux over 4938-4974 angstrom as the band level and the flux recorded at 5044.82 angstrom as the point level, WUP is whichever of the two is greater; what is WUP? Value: 4.82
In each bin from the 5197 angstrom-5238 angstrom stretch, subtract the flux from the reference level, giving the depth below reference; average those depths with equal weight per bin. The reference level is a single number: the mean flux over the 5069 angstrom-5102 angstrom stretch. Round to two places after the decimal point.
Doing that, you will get -0.79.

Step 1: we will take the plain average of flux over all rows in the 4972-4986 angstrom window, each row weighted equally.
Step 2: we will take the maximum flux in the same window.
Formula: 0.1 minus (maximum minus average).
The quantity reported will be -0.34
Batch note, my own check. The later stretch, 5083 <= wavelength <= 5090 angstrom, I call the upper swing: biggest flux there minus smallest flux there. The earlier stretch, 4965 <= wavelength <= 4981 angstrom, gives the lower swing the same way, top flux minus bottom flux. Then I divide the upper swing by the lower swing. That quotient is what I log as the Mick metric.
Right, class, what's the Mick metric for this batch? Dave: 0.65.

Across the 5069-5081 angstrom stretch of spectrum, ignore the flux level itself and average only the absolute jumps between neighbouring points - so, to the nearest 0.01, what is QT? 0.23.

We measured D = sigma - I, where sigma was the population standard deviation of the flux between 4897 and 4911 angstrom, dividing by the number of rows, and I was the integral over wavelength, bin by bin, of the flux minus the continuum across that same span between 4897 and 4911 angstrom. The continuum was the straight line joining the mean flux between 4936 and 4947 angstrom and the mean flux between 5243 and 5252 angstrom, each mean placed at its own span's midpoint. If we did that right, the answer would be -4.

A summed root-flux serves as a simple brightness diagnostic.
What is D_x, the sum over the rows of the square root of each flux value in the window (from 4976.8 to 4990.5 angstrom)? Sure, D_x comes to 12.7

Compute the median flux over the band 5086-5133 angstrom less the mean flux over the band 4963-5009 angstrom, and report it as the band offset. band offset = -0.33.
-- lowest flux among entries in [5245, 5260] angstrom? 5.299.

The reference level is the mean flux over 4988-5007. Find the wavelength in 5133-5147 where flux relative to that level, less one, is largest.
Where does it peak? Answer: 5140.98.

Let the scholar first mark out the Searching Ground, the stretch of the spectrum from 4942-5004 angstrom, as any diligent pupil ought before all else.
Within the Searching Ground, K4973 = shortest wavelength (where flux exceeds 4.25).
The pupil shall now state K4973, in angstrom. 4943.63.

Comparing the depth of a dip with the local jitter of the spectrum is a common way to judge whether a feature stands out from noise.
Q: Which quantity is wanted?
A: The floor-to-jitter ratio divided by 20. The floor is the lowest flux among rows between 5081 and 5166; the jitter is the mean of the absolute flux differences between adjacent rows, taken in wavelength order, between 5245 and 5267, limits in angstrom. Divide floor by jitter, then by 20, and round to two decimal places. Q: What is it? 0.53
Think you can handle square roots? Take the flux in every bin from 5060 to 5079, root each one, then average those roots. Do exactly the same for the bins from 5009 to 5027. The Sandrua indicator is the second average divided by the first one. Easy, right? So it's 1.02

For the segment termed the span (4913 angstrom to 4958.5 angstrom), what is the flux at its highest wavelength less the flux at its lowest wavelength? -1.0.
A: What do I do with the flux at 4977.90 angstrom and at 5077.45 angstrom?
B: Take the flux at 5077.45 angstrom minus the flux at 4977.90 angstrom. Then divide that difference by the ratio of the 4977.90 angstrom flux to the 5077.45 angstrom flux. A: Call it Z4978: -0.51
